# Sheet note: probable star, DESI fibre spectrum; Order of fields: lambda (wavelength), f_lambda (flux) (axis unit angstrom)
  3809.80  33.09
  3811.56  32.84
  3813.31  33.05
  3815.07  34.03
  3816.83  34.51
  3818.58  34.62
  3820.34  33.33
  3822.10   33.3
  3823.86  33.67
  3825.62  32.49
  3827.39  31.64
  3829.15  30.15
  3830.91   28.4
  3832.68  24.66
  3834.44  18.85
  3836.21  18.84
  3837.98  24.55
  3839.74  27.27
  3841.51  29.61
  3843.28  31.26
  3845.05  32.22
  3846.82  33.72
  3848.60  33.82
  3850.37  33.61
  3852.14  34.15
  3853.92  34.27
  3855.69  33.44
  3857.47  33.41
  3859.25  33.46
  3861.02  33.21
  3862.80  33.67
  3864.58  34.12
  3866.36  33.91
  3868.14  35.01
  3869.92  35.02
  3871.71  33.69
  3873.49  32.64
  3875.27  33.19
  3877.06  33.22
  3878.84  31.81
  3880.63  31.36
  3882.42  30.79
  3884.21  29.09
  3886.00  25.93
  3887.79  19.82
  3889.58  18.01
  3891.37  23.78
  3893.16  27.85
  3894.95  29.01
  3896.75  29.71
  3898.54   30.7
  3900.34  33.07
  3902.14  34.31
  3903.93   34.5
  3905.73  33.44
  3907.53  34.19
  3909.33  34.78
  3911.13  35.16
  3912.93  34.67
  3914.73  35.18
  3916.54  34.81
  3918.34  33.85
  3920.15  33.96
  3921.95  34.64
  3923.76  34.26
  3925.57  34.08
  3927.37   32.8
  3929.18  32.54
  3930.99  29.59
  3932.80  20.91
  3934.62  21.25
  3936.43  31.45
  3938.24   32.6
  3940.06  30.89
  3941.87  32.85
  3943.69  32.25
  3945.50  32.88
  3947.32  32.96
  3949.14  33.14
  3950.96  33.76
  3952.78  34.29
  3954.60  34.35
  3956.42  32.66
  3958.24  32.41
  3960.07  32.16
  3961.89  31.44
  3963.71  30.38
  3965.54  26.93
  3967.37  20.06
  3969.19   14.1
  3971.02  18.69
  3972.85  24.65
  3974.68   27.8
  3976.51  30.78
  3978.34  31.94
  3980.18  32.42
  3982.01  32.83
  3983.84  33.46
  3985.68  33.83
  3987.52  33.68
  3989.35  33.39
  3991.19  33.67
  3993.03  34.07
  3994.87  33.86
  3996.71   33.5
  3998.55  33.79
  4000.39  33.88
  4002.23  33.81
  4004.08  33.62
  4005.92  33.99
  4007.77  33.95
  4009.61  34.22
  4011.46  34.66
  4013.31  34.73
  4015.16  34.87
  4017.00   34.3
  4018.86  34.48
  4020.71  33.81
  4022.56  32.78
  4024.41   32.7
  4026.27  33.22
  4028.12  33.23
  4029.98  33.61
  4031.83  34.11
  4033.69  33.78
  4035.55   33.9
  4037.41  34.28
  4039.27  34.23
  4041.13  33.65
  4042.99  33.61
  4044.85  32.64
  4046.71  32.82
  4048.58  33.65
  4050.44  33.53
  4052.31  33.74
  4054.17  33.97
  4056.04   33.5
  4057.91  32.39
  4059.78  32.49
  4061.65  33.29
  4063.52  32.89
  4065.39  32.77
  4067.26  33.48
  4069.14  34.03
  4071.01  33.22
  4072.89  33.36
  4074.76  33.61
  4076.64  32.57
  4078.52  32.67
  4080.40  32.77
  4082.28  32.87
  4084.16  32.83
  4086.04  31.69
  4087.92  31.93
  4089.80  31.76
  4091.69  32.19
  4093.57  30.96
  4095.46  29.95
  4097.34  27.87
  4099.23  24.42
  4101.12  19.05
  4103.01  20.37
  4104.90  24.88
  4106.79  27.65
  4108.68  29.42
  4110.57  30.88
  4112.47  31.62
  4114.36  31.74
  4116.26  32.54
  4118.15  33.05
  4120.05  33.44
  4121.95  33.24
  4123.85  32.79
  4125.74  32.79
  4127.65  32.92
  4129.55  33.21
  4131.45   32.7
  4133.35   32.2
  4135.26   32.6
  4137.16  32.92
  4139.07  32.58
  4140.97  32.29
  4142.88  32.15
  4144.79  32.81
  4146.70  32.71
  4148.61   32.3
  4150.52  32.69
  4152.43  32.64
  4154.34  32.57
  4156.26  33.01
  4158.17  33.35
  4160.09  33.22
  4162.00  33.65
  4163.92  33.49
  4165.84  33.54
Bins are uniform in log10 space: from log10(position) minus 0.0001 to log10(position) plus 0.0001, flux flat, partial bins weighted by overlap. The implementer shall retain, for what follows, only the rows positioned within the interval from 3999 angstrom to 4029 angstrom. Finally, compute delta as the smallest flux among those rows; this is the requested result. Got 32.7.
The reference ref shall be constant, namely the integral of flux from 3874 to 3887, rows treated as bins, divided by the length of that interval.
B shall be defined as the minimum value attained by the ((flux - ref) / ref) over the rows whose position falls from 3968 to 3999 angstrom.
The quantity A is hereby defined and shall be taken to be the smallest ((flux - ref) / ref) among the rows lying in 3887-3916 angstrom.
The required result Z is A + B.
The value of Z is -1.0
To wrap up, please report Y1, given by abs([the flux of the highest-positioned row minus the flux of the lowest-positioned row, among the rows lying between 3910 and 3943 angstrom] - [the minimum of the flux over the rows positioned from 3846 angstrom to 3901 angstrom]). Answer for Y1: 20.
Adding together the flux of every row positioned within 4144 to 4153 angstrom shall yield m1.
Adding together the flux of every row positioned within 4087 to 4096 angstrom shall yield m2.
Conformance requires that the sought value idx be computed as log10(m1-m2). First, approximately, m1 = 163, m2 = 157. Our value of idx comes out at 0.80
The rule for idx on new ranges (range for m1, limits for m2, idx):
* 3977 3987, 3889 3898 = 1.56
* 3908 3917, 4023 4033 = 0.89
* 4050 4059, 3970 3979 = 1.52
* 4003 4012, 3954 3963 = 0.87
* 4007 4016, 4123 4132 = 0.90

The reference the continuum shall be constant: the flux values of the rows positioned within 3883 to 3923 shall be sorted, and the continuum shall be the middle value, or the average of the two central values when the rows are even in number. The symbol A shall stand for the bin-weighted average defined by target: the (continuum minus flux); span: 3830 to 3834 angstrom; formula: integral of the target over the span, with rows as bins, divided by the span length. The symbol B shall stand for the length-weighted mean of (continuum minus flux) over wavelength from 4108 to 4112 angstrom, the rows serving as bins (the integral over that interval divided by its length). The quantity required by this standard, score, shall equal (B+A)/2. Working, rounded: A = 7.94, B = 3.3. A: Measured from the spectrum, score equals 5.6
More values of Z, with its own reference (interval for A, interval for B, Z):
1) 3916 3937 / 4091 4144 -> -0.7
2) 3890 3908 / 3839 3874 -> -0.3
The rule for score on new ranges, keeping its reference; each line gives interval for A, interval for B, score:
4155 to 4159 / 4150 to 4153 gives 0.7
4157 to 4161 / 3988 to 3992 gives 0.2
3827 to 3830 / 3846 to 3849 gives 1.4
